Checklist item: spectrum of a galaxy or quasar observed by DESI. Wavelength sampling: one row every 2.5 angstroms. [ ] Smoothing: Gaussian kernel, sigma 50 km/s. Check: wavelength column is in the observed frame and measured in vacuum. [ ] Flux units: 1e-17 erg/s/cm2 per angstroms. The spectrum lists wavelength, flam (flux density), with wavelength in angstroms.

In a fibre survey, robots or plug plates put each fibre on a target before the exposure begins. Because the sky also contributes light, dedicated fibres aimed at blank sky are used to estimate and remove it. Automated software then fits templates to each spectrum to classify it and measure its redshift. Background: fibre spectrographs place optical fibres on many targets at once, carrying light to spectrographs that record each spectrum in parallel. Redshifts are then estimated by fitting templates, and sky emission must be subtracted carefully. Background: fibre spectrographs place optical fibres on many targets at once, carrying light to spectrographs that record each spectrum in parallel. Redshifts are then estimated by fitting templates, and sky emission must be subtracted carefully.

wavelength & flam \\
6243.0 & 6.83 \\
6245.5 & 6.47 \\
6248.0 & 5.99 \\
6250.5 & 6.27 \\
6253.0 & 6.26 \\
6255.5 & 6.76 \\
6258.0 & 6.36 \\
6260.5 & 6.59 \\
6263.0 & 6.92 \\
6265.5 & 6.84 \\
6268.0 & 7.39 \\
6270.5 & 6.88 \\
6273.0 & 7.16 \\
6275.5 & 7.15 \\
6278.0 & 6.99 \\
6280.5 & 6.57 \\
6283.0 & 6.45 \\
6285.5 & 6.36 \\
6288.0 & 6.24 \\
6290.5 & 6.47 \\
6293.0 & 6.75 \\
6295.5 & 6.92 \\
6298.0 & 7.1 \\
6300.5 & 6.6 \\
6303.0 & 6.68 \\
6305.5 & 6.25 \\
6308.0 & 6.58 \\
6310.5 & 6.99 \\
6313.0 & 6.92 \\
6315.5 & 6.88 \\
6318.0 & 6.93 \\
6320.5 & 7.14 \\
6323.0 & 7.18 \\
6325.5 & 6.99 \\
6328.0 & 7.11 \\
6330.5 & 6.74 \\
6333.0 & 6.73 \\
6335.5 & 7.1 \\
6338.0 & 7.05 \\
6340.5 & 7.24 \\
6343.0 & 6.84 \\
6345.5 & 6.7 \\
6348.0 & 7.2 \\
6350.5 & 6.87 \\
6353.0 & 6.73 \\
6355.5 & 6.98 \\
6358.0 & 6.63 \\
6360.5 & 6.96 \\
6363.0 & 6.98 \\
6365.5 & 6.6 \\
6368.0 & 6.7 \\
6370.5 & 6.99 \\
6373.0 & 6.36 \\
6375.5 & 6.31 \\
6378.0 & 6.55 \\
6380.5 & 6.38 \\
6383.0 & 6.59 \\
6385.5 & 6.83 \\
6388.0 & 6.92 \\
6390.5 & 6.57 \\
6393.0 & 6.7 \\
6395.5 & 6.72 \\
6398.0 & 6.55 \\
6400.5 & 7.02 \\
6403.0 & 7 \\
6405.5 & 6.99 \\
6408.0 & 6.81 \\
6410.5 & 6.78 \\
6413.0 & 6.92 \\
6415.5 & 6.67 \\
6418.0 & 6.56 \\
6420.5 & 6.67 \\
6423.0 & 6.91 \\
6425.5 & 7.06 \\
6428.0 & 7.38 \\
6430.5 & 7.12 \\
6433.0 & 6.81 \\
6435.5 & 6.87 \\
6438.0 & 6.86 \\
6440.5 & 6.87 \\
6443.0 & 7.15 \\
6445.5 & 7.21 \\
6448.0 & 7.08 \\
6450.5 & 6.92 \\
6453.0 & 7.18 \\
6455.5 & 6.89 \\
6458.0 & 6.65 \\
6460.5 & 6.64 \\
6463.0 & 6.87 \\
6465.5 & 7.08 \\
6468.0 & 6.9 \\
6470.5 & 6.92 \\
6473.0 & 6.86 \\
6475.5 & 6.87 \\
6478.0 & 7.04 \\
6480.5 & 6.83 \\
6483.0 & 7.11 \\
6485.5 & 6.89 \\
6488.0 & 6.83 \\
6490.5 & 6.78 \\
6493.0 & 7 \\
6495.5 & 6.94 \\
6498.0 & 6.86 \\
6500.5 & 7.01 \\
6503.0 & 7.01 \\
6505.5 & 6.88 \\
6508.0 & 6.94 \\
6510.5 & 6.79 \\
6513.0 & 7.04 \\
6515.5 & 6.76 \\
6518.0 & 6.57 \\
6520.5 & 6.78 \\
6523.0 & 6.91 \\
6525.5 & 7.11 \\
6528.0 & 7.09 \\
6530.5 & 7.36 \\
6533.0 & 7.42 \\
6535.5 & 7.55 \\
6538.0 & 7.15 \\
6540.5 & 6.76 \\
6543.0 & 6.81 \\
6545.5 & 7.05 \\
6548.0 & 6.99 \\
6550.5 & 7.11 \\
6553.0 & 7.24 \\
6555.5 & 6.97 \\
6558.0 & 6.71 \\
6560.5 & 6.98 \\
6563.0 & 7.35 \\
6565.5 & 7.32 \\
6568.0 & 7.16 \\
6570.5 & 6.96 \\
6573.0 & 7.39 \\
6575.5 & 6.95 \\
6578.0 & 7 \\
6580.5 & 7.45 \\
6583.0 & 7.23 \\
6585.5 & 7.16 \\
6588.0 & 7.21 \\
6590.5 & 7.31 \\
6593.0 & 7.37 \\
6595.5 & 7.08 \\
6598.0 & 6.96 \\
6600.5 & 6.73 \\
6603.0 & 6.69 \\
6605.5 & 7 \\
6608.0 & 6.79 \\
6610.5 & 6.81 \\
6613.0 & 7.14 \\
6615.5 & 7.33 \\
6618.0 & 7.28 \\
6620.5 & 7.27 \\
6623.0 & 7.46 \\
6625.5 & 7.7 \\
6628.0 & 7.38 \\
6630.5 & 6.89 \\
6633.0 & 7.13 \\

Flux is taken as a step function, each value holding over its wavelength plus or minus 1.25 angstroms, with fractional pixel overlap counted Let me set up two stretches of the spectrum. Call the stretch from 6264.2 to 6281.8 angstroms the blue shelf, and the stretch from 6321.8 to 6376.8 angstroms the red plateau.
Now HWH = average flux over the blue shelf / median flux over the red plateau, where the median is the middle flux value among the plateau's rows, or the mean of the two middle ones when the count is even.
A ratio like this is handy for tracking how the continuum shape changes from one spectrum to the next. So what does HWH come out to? 1.01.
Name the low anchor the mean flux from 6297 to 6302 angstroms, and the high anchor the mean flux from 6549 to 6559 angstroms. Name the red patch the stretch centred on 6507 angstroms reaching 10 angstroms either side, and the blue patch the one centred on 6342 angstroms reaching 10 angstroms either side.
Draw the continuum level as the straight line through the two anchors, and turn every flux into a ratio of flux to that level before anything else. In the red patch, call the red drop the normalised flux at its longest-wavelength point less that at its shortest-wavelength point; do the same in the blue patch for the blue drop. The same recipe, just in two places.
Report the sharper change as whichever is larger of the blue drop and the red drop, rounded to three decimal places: 0.019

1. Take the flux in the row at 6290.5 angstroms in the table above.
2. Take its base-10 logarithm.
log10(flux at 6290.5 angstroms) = 0.811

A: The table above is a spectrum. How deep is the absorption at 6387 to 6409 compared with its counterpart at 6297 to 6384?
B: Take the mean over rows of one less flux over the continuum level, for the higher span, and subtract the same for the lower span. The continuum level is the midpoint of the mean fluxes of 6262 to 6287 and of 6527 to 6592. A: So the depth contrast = 0.001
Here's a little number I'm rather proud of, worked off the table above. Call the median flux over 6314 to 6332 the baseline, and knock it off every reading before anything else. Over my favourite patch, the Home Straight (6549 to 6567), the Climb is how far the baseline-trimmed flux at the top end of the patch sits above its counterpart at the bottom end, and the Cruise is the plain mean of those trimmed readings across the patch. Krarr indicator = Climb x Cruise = 0.02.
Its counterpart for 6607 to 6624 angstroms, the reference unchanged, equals 0.11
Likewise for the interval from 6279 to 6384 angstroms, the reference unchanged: 0.00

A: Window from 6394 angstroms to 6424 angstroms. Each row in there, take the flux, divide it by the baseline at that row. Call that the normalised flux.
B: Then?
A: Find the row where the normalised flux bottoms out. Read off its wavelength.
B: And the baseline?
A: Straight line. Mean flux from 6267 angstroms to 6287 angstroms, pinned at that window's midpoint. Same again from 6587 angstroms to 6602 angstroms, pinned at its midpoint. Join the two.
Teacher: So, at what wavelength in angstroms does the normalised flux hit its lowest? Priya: 6418.0 angstroms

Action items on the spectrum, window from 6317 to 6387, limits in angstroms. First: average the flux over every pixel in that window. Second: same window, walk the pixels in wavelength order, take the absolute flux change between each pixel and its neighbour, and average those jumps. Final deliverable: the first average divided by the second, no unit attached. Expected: 29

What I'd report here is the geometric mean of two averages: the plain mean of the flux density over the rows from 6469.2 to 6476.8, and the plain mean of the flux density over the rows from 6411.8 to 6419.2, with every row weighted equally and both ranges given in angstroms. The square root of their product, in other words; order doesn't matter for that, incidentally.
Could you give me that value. 6.80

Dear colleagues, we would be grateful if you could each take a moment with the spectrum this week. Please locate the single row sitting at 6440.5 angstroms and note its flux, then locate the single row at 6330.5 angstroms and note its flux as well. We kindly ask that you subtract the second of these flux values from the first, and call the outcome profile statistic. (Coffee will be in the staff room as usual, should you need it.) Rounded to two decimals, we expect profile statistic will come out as 0.13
